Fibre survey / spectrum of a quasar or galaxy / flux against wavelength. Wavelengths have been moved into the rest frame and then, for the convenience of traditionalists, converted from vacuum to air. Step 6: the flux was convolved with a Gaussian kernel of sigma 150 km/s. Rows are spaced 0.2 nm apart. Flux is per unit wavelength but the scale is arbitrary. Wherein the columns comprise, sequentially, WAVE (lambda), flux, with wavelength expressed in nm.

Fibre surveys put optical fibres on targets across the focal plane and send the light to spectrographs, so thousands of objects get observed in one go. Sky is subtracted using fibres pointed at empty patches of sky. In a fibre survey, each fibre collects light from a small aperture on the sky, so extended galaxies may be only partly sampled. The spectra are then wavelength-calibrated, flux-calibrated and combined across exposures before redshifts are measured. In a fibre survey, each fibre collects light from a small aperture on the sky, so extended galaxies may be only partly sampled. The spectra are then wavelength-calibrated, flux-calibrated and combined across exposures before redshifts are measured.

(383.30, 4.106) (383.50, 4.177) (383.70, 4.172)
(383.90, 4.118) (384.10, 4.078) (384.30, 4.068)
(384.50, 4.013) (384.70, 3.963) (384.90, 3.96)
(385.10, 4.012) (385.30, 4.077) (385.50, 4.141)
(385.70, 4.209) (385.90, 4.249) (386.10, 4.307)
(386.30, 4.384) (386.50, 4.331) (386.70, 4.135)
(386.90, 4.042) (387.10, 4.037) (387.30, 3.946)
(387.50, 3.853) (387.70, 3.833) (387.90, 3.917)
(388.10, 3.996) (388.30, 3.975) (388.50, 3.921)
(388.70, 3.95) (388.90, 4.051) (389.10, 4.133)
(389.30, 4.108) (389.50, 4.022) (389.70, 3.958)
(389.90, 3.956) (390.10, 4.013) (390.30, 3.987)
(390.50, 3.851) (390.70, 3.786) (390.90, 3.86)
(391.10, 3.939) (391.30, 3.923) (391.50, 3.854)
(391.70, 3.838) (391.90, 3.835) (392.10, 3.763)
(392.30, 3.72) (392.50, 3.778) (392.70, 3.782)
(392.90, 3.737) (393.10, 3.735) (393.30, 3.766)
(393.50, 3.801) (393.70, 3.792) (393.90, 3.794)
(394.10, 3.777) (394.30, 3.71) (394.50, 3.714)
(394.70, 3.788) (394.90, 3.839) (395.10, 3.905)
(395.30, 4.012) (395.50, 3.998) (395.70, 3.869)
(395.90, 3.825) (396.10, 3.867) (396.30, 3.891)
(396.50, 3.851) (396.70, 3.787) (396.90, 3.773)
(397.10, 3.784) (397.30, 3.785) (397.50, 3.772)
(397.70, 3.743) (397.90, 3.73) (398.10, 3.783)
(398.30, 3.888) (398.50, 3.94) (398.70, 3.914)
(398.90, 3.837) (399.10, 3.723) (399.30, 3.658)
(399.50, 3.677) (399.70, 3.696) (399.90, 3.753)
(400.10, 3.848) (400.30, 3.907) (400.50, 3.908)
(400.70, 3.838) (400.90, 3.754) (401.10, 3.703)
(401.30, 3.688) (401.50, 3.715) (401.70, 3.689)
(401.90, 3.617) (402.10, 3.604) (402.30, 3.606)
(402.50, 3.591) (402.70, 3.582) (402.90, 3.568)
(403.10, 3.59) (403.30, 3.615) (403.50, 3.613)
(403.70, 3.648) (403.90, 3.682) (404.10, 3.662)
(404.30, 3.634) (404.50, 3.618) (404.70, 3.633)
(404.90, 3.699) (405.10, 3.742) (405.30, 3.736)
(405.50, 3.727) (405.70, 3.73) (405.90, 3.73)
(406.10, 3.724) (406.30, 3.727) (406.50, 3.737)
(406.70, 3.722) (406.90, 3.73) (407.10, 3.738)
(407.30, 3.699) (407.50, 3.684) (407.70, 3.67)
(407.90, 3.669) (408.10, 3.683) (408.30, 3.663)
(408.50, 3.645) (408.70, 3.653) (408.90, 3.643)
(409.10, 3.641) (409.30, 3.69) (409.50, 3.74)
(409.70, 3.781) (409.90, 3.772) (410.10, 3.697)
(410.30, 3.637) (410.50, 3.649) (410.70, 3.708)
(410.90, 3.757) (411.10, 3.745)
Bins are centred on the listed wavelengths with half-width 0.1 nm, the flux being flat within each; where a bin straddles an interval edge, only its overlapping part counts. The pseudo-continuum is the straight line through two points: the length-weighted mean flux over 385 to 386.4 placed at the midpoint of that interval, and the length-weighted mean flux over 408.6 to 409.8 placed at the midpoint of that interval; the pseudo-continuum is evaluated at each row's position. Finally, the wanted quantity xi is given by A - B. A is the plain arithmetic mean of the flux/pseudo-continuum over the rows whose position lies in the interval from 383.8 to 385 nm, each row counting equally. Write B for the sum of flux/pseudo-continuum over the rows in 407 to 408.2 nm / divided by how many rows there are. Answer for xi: -0.036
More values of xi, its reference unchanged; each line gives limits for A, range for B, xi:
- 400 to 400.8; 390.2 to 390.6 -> 0.042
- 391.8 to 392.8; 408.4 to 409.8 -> -0.067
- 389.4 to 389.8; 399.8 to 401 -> -0.018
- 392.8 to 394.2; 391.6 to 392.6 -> 0.003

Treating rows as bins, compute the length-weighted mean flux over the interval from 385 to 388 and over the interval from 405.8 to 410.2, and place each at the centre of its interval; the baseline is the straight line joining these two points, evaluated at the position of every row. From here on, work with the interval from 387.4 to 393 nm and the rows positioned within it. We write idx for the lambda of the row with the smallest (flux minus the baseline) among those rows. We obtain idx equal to 392.30 nm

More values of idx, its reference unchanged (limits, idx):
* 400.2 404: 402.90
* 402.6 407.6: 402.90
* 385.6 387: 386.90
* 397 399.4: 399.30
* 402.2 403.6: 402.90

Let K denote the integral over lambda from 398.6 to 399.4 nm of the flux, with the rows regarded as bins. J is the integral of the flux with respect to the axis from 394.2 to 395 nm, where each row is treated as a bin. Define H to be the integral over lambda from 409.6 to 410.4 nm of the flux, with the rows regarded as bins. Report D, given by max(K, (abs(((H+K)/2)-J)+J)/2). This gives 3.03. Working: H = 2.98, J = 3.01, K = 3.03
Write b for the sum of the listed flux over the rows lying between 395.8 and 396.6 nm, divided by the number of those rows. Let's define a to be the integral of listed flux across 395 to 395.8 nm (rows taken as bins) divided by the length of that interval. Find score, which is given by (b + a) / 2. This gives 3.90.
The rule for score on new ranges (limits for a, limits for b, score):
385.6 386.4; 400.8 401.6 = 4.00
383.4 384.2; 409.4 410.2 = 3.94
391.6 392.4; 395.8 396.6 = 3.82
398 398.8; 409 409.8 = 3.80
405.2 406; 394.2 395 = 3.75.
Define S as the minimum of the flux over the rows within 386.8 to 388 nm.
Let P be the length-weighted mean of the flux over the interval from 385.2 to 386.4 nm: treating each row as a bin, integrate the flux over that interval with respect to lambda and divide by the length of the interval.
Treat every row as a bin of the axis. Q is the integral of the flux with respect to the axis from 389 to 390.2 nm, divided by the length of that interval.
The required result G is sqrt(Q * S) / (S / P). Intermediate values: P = 4.2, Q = 4.03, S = 3.833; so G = 4.3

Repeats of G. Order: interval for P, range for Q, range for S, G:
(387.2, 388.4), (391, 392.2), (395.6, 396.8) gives 4.0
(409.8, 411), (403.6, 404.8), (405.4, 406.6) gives 3.7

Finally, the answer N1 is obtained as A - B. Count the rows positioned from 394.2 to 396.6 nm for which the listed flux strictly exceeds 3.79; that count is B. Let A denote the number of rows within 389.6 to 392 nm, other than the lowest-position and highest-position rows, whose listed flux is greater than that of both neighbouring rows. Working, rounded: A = 2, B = 9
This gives -7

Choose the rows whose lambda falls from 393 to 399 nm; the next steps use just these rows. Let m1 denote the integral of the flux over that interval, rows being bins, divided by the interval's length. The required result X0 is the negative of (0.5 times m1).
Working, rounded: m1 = 3.82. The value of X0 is -1.91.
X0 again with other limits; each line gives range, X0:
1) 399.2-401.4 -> -1.88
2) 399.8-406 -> -1.85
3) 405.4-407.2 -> -1.86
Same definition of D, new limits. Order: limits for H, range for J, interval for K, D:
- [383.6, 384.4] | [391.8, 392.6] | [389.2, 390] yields 3.21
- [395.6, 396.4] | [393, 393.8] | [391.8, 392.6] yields 3.02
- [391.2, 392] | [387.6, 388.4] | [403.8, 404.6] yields 2.92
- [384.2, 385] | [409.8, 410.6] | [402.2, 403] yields 2.87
